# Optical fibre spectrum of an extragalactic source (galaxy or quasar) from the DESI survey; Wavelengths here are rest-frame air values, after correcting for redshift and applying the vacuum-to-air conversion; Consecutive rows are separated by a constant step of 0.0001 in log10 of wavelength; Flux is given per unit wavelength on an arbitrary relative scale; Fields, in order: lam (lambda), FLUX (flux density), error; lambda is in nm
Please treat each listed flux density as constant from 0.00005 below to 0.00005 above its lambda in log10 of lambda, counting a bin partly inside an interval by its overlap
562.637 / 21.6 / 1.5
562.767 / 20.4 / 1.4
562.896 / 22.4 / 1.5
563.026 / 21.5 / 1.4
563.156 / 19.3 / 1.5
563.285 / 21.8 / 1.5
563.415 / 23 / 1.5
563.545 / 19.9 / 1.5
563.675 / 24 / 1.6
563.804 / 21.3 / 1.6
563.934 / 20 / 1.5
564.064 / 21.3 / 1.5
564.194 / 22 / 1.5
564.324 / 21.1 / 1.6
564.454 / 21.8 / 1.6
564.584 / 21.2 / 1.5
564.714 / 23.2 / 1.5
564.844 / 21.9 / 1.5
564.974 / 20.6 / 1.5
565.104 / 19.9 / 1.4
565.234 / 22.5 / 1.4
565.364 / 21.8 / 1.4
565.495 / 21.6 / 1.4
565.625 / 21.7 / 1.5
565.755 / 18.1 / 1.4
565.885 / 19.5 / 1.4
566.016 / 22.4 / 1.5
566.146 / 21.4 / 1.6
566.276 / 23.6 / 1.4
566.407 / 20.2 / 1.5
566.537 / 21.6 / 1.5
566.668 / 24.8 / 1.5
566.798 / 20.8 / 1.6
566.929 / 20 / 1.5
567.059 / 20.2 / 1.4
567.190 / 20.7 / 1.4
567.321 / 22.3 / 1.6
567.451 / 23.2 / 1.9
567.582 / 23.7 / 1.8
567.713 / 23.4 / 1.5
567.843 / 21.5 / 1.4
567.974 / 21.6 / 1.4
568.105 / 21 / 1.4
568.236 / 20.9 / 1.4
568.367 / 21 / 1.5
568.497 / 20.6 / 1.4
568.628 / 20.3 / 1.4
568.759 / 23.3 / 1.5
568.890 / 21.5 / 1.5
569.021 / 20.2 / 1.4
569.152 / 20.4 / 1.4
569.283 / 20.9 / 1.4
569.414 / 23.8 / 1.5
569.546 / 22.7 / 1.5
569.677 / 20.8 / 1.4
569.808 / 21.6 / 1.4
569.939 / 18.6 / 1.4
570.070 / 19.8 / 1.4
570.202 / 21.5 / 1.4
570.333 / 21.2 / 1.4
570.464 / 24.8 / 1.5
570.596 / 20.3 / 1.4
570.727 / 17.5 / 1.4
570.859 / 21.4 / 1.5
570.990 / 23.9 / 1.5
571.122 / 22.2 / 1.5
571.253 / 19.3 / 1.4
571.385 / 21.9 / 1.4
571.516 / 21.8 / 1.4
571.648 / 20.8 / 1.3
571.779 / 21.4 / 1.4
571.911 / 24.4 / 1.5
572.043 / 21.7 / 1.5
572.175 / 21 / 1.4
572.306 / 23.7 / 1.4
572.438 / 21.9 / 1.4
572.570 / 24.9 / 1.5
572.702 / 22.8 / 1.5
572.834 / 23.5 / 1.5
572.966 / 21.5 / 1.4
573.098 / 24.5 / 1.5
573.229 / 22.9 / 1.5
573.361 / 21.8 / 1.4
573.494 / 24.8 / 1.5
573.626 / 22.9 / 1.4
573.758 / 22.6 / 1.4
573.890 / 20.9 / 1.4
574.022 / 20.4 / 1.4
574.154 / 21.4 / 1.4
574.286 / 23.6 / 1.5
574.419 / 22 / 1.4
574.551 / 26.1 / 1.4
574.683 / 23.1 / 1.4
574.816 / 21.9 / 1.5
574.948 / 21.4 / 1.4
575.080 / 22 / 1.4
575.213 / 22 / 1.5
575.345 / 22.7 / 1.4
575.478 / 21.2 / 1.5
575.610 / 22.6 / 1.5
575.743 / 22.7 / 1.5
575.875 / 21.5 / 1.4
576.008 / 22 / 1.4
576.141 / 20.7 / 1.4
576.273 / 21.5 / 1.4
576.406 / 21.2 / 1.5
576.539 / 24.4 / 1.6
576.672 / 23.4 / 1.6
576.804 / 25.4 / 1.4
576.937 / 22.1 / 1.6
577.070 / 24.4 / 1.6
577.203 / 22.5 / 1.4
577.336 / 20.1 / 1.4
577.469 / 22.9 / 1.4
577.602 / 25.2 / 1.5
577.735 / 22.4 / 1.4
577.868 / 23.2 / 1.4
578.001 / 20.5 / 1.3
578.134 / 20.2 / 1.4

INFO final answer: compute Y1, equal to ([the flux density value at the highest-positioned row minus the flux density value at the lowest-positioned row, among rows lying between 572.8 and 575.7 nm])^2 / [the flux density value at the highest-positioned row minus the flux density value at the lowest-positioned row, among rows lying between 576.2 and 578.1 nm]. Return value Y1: -0.8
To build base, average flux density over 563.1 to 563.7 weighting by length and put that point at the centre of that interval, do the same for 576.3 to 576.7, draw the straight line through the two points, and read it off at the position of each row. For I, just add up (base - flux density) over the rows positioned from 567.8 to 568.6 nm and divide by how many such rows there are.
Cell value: 0.8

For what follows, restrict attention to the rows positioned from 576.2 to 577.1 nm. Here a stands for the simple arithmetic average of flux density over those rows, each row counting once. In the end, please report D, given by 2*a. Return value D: 46.4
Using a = 23.2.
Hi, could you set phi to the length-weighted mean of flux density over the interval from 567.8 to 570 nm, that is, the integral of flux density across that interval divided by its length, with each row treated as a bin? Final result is 21.2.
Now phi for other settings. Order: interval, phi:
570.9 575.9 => 22.4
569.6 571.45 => 21.1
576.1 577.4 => 22.6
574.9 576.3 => 21.9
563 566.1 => 21.3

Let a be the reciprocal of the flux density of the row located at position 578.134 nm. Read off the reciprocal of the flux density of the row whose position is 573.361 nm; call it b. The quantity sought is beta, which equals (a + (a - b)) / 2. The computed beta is 0.027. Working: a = 0.0495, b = 0.0459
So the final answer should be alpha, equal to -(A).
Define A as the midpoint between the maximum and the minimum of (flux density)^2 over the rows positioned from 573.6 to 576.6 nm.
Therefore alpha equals -549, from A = 549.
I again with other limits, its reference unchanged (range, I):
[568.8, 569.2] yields 1.3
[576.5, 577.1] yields -1.1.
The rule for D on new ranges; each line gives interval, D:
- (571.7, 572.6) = 45.4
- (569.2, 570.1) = 42.3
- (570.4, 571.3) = 42.7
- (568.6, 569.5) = 43.0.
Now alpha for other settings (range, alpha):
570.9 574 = -496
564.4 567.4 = -471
